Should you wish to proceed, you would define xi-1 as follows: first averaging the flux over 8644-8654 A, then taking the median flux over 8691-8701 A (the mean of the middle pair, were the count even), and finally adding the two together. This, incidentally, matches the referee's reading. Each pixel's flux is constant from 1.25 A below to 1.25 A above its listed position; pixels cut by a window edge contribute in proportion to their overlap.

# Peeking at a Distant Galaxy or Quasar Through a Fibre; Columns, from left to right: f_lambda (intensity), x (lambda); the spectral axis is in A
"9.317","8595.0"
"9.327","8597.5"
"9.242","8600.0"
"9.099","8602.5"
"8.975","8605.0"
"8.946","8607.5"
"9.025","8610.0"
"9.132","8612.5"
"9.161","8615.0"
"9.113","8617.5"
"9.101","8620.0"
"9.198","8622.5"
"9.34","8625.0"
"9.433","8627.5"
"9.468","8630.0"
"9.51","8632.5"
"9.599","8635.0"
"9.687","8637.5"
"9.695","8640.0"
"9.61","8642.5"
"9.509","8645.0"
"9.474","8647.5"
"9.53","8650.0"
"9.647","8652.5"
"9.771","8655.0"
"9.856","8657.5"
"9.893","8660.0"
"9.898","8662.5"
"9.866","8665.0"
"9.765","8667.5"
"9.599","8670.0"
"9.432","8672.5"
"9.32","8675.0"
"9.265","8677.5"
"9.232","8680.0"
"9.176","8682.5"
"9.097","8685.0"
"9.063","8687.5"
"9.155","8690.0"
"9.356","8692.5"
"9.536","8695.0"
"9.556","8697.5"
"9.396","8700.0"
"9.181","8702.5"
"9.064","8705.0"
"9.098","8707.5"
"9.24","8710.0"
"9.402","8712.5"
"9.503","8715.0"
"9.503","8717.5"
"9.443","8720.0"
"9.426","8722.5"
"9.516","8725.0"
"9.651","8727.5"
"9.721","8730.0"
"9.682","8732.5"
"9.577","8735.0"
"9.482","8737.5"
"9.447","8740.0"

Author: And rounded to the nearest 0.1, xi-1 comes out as 19.0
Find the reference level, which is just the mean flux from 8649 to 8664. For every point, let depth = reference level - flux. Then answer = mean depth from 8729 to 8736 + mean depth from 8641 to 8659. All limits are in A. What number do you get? 0.2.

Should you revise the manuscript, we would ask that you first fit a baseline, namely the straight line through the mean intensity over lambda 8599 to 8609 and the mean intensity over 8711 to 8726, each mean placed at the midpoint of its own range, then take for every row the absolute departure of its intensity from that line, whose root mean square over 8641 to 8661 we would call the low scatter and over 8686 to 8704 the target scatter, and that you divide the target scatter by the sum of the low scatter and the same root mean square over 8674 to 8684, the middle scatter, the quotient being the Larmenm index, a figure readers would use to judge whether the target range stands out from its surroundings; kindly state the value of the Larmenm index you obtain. 0.33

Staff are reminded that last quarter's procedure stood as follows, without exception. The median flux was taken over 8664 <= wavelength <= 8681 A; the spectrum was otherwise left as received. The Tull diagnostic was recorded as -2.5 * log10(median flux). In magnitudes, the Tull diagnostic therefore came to -2.44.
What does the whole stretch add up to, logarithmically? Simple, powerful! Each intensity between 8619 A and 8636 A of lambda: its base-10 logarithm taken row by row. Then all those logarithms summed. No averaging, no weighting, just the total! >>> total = 6.8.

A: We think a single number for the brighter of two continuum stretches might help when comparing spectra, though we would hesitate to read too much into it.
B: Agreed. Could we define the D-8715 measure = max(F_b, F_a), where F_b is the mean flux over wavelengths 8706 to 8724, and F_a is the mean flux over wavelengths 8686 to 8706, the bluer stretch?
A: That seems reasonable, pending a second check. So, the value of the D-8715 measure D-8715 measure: 9.4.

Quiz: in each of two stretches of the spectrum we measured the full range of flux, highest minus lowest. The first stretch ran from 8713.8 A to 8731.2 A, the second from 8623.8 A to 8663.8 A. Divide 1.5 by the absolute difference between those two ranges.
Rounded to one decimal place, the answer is 5.7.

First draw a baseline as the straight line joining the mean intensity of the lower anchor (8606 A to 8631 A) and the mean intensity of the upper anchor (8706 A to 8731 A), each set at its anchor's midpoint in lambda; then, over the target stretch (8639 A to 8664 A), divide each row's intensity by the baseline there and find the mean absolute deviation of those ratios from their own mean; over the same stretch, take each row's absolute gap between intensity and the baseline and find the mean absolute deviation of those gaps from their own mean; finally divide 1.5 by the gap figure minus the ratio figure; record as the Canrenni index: 13.5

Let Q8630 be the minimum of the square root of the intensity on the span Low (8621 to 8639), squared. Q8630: 9.20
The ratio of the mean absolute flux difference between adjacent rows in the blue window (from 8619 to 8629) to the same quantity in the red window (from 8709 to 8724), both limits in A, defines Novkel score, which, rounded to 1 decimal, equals 1.6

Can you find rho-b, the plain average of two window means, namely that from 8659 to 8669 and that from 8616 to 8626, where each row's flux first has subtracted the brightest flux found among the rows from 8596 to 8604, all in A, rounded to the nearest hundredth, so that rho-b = 0.19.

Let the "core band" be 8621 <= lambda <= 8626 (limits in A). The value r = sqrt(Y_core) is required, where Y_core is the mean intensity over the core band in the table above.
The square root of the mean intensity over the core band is 3.04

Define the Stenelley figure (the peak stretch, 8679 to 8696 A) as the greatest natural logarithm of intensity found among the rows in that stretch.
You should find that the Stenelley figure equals 2.26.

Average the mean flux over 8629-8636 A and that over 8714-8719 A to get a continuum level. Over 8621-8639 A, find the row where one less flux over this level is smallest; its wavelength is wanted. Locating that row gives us 8637.5 A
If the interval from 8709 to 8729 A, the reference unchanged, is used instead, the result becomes 8727.5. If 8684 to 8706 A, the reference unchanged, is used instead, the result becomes 8697.5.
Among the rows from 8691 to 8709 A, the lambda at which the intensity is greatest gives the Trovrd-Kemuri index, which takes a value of 8697.5 A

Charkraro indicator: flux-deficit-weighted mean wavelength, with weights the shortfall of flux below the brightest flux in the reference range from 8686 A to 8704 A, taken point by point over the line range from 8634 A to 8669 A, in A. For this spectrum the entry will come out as 8657.9 A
